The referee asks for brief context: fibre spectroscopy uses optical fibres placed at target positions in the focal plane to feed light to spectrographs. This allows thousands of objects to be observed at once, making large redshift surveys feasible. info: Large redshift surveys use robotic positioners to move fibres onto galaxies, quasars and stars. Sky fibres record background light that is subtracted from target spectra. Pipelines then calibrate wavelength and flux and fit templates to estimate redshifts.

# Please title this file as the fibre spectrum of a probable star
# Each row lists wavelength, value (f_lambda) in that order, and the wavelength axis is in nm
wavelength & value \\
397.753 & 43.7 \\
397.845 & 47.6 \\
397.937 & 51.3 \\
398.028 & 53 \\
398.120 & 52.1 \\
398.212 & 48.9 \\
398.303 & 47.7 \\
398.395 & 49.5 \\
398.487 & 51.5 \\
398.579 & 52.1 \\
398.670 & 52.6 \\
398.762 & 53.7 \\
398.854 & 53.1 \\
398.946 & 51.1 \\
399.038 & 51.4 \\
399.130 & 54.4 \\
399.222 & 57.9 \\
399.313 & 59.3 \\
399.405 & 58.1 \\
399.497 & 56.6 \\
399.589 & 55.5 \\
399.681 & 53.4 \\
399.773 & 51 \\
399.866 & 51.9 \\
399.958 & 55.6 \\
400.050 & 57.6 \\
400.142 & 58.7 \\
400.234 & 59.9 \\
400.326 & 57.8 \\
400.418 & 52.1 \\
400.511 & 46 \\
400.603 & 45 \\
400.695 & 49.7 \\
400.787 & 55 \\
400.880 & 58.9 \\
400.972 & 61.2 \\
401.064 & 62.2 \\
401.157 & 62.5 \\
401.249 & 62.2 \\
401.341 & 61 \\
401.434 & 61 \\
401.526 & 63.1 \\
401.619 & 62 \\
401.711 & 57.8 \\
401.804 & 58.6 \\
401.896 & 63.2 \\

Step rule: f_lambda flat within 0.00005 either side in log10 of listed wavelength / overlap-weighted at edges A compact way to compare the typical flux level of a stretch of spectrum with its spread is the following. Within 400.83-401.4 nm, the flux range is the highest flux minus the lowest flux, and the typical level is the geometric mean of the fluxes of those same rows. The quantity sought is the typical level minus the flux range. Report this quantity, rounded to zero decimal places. 58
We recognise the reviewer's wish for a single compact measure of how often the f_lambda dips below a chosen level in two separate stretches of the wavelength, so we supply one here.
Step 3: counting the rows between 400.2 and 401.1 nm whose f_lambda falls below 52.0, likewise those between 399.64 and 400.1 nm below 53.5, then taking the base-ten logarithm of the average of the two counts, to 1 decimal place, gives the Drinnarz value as 0.5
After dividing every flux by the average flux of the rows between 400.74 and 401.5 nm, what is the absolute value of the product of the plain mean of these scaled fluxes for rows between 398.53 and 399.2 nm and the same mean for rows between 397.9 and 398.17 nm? 0.75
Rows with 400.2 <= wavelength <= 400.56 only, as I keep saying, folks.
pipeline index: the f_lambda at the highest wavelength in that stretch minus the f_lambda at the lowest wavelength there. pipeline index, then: -14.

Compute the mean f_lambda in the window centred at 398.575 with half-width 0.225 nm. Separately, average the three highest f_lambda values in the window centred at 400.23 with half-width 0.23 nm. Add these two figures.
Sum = 111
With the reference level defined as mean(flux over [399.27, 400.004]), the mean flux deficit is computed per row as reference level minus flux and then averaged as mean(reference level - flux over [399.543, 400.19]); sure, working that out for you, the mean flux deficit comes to 0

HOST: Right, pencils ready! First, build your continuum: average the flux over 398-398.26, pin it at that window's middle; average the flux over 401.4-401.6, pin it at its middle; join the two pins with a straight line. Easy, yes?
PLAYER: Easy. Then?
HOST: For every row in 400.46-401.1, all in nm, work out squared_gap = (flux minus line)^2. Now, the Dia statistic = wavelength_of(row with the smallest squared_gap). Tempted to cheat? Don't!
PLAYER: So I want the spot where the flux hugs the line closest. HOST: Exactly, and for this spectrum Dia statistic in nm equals 400.972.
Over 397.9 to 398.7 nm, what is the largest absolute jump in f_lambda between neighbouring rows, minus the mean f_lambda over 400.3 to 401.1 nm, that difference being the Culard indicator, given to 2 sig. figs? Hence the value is -51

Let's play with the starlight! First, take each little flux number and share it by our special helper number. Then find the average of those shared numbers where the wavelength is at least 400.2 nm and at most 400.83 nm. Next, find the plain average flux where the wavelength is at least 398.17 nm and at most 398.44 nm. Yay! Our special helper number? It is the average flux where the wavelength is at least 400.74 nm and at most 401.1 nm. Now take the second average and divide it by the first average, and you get 55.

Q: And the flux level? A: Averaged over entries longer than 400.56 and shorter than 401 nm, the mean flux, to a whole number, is 54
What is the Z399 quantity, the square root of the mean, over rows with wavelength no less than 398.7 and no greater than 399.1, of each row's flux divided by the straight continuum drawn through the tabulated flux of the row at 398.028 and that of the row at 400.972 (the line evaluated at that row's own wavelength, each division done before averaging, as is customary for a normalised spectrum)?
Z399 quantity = 0.972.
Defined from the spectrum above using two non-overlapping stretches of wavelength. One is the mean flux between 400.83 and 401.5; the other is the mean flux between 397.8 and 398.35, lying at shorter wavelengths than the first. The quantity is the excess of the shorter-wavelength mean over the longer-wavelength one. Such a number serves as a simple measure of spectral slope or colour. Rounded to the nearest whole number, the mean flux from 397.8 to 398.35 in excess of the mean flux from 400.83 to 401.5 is -11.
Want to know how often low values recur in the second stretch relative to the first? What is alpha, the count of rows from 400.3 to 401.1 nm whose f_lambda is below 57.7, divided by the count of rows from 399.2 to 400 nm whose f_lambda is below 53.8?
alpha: 1.7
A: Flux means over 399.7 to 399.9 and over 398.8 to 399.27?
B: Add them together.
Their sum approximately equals 105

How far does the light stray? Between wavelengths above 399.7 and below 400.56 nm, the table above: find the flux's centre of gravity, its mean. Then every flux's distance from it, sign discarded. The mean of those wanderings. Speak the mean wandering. 3.8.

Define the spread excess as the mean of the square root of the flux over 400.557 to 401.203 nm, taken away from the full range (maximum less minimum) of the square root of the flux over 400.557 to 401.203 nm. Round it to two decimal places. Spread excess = -6.30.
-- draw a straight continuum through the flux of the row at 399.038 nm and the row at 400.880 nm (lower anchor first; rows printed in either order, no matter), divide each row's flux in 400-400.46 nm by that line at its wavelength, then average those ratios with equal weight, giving 1.02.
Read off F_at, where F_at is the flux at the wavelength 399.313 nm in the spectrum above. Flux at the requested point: 59.3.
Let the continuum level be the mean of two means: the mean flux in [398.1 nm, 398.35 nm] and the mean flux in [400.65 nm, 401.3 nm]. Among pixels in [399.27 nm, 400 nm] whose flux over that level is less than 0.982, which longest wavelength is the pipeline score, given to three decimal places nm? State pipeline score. 399.866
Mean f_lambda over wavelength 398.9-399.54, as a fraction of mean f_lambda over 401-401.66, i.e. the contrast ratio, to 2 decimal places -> 0.90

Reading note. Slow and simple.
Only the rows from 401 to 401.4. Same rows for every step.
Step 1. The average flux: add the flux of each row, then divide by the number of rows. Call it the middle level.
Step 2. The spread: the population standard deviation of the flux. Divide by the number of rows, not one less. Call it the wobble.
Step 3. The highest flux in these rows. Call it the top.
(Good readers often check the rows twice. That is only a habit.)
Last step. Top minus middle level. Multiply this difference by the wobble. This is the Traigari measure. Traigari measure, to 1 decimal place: 0.3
